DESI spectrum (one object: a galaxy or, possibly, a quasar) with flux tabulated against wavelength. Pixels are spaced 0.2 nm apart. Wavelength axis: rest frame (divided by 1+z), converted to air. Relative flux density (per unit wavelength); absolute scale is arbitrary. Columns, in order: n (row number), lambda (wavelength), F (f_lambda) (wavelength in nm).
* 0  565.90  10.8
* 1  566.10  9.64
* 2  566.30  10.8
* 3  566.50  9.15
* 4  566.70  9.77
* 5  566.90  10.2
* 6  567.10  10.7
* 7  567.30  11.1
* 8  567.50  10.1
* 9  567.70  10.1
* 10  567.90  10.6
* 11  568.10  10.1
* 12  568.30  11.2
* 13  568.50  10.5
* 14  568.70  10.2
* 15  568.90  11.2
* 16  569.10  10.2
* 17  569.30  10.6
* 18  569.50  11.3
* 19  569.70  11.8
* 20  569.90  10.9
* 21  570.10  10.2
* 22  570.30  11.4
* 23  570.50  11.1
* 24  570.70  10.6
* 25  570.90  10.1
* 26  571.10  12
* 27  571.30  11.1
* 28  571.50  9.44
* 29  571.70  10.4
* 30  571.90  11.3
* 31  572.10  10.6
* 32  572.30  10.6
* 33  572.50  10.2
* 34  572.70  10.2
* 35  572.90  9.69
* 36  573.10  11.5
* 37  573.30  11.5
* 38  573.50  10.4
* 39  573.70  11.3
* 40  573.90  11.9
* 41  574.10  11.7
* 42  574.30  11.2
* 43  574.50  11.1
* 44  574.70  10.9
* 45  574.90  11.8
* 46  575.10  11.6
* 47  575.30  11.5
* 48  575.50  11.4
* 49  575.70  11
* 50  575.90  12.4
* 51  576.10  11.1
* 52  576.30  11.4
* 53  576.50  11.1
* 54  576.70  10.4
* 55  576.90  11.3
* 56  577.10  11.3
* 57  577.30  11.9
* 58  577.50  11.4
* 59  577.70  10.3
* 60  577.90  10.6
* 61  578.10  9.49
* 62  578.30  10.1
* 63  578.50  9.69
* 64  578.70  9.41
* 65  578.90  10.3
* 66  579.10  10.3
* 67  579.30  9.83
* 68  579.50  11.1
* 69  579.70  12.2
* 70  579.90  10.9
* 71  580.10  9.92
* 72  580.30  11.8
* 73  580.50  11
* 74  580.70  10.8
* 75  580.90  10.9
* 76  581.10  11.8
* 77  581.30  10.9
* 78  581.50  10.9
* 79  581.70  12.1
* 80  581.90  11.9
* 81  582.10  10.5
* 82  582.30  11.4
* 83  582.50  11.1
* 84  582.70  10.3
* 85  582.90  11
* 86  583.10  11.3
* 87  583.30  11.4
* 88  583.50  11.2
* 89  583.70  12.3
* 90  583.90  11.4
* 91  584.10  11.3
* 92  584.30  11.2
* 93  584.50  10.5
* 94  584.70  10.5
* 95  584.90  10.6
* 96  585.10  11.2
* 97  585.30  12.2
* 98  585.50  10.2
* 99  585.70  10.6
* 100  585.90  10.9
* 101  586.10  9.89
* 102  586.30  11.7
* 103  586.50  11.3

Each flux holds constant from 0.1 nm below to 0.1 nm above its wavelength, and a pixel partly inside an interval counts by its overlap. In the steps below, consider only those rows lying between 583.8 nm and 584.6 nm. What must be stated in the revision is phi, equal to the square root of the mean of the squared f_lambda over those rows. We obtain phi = 11.1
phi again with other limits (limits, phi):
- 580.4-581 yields 10.9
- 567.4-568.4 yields 10.4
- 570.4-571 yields 10.6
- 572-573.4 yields 10.6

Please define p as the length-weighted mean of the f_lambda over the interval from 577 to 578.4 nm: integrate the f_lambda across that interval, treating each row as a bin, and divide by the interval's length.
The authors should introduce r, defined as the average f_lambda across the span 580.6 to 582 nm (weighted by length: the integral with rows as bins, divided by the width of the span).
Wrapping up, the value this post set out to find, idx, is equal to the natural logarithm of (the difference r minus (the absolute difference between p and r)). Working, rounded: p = 10.7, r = 11.3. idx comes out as 2.37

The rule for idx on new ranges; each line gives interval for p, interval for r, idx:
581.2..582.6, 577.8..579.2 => 2.16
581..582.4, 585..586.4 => 2.36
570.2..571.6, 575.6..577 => 2.38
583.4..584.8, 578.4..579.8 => 2.26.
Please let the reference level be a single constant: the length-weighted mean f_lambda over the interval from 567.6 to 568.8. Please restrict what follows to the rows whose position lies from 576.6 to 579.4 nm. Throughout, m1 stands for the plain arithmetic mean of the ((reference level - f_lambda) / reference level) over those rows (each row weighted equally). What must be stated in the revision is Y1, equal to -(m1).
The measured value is 0.00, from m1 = 0.00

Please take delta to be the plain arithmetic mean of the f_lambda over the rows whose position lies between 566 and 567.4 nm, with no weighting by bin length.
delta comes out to 10.2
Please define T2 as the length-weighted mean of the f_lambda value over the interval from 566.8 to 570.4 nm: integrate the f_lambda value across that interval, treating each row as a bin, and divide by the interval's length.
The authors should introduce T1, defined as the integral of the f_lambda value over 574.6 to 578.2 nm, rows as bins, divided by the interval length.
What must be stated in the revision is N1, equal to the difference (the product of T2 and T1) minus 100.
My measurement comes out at 19.3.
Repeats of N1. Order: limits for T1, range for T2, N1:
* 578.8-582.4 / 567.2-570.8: 18.4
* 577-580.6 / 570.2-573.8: 14.4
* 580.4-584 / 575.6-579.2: 20.8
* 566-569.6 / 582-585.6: 15.5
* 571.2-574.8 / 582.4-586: 19.9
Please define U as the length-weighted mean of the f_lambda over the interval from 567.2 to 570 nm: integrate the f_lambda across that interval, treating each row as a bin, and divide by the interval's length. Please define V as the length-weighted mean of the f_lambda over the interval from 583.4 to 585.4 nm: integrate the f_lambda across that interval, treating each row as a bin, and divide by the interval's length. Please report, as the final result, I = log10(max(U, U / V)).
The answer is 1.03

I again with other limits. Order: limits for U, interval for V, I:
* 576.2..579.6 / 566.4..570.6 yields 1.02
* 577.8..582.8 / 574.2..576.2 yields 1.03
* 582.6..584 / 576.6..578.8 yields 1.05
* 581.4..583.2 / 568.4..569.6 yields 1.05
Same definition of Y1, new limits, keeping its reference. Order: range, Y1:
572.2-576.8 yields 0.06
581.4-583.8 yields 0.08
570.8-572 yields 0.03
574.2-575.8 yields 0.08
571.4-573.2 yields 0.00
